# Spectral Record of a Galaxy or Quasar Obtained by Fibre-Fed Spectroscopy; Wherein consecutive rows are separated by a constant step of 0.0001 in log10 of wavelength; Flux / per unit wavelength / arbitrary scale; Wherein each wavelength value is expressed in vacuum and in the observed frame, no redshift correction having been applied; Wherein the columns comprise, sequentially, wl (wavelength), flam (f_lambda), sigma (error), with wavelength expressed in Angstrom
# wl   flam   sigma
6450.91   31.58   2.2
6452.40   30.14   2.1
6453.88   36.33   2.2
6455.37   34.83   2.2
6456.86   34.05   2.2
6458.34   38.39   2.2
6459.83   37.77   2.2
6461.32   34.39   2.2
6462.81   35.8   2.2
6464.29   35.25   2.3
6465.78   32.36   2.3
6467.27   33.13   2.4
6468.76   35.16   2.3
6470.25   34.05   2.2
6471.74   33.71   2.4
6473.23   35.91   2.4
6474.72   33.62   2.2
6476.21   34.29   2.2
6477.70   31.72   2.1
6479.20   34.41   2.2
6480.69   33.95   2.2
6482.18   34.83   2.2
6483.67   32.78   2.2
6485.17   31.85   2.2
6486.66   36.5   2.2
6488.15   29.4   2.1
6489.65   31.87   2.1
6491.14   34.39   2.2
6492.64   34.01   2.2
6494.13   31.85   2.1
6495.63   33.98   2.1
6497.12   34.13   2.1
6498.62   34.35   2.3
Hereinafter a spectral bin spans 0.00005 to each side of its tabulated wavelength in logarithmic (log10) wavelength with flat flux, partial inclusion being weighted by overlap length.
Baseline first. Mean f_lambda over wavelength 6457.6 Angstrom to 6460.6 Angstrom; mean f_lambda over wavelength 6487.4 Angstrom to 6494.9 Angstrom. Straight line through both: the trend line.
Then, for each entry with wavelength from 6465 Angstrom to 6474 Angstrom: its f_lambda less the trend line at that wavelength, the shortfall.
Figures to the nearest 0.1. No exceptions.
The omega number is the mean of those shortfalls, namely -2.1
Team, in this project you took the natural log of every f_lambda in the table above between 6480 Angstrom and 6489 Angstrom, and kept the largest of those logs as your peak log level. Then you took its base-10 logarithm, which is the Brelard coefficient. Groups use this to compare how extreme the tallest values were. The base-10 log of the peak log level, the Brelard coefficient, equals 0.556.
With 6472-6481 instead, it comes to 0.554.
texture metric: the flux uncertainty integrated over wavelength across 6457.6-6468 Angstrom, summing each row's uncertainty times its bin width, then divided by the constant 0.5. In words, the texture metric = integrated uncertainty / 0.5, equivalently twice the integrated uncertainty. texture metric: 47.0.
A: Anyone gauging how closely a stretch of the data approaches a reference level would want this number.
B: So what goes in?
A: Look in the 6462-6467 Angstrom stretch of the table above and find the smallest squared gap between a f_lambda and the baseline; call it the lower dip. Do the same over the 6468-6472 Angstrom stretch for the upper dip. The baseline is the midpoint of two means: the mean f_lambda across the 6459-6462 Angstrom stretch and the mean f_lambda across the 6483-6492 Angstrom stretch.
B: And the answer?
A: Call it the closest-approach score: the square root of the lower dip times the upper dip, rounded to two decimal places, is 0.32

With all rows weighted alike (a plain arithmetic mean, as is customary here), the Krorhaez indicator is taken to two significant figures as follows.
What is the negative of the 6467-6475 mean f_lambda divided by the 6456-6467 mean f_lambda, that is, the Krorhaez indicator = -0.97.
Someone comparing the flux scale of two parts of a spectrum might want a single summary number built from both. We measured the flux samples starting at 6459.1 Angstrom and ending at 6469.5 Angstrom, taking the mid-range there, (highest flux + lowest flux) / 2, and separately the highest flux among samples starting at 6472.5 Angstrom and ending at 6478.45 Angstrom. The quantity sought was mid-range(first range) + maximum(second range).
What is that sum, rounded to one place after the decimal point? 71.0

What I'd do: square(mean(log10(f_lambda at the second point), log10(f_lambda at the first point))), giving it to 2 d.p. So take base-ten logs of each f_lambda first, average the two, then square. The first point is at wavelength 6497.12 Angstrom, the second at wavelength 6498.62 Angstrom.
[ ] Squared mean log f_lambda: 2.35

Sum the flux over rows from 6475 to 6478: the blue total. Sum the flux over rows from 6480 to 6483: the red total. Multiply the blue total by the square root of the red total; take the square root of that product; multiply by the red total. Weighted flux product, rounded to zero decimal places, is 1609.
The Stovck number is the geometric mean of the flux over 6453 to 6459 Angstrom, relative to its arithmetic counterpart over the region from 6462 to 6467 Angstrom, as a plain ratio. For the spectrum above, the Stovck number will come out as 1.04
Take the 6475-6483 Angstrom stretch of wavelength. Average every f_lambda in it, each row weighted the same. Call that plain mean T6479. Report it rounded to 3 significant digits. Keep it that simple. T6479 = 33.8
